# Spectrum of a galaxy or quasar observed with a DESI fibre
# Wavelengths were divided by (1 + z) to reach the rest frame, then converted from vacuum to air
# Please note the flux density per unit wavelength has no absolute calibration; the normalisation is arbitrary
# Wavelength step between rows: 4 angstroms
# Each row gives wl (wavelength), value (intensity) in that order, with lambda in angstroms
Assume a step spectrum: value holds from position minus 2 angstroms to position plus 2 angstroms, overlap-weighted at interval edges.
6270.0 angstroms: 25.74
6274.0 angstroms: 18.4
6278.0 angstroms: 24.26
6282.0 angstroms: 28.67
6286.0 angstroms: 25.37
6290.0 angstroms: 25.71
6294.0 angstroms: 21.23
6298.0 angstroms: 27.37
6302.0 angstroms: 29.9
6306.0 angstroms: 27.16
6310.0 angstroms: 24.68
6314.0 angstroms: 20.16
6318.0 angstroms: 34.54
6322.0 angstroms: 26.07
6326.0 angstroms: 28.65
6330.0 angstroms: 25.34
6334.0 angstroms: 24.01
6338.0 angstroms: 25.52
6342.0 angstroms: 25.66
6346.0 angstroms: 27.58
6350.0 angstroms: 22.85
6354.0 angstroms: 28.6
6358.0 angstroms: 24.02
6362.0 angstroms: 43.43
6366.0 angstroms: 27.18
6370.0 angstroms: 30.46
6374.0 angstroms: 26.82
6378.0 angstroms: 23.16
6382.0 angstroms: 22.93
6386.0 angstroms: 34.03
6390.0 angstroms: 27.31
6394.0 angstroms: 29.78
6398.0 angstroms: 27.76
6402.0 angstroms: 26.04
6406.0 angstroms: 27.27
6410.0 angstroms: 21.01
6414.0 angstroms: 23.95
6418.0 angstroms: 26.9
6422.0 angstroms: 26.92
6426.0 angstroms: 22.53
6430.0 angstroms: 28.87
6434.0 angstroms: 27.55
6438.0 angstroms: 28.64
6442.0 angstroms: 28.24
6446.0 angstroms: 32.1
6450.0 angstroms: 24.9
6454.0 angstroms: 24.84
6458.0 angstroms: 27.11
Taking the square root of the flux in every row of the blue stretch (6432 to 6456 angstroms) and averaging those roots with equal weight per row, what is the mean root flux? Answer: 5.26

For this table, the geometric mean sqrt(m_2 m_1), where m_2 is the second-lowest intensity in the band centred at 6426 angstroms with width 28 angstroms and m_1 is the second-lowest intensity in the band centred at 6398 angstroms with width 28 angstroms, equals 25.0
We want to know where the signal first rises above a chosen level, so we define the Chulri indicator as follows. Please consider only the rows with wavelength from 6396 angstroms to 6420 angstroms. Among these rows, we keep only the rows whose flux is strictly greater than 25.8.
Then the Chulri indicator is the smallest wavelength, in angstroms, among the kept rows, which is 6398.0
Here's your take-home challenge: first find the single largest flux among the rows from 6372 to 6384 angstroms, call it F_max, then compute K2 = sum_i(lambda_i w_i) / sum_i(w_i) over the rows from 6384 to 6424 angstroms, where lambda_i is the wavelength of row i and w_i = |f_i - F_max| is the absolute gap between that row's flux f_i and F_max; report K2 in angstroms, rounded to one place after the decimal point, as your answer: 6399.1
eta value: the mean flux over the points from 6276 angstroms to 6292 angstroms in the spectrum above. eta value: 26.0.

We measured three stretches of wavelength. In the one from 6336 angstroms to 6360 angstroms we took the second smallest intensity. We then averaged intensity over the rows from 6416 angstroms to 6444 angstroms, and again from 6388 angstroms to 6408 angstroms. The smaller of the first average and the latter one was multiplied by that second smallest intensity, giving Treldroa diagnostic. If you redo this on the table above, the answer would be 651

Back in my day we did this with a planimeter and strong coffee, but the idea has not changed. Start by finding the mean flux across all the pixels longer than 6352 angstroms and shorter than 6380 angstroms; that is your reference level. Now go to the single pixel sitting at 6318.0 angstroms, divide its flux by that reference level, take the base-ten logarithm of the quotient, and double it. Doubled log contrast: 0.15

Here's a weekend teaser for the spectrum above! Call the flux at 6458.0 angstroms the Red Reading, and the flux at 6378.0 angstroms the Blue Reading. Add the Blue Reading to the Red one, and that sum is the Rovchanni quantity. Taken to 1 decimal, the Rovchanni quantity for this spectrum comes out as 50.3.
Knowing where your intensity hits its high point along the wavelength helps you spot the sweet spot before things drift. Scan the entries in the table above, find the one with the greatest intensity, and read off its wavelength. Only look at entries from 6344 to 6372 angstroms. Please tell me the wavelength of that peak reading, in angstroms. 6362.0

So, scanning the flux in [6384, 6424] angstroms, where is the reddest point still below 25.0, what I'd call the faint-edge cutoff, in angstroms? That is 6414.0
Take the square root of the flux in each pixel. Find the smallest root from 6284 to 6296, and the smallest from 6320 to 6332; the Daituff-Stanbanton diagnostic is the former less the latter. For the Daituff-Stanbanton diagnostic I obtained -0.43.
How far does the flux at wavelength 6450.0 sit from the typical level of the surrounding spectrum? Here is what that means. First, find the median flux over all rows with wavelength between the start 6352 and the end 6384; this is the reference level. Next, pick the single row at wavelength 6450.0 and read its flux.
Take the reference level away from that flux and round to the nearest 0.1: -2.1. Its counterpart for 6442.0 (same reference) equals 1.2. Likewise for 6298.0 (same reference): 0.4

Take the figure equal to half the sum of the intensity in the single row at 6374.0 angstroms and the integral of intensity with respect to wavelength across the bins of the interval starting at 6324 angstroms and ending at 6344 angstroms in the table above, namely 272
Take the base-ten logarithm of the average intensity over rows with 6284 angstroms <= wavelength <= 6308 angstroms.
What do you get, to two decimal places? 1.42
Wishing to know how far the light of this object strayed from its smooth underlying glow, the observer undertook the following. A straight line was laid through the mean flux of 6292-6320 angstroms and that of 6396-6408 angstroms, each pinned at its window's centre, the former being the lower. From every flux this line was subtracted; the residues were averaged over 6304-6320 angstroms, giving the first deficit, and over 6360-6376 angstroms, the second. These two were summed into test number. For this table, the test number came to 5.3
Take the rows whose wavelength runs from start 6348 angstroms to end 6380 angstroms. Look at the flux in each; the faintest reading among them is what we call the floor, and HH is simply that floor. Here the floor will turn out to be 22.85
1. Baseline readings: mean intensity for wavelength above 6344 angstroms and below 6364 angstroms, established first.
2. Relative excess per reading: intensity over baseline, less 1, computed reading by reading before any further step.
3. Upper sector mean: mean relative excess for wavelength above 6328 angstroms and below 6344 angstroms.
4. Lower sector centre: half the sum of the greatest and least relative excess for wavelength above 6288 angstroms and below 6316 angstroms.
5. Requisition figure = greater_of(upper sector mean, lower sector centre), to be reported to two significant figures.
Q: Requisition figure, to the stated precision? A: -0.14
